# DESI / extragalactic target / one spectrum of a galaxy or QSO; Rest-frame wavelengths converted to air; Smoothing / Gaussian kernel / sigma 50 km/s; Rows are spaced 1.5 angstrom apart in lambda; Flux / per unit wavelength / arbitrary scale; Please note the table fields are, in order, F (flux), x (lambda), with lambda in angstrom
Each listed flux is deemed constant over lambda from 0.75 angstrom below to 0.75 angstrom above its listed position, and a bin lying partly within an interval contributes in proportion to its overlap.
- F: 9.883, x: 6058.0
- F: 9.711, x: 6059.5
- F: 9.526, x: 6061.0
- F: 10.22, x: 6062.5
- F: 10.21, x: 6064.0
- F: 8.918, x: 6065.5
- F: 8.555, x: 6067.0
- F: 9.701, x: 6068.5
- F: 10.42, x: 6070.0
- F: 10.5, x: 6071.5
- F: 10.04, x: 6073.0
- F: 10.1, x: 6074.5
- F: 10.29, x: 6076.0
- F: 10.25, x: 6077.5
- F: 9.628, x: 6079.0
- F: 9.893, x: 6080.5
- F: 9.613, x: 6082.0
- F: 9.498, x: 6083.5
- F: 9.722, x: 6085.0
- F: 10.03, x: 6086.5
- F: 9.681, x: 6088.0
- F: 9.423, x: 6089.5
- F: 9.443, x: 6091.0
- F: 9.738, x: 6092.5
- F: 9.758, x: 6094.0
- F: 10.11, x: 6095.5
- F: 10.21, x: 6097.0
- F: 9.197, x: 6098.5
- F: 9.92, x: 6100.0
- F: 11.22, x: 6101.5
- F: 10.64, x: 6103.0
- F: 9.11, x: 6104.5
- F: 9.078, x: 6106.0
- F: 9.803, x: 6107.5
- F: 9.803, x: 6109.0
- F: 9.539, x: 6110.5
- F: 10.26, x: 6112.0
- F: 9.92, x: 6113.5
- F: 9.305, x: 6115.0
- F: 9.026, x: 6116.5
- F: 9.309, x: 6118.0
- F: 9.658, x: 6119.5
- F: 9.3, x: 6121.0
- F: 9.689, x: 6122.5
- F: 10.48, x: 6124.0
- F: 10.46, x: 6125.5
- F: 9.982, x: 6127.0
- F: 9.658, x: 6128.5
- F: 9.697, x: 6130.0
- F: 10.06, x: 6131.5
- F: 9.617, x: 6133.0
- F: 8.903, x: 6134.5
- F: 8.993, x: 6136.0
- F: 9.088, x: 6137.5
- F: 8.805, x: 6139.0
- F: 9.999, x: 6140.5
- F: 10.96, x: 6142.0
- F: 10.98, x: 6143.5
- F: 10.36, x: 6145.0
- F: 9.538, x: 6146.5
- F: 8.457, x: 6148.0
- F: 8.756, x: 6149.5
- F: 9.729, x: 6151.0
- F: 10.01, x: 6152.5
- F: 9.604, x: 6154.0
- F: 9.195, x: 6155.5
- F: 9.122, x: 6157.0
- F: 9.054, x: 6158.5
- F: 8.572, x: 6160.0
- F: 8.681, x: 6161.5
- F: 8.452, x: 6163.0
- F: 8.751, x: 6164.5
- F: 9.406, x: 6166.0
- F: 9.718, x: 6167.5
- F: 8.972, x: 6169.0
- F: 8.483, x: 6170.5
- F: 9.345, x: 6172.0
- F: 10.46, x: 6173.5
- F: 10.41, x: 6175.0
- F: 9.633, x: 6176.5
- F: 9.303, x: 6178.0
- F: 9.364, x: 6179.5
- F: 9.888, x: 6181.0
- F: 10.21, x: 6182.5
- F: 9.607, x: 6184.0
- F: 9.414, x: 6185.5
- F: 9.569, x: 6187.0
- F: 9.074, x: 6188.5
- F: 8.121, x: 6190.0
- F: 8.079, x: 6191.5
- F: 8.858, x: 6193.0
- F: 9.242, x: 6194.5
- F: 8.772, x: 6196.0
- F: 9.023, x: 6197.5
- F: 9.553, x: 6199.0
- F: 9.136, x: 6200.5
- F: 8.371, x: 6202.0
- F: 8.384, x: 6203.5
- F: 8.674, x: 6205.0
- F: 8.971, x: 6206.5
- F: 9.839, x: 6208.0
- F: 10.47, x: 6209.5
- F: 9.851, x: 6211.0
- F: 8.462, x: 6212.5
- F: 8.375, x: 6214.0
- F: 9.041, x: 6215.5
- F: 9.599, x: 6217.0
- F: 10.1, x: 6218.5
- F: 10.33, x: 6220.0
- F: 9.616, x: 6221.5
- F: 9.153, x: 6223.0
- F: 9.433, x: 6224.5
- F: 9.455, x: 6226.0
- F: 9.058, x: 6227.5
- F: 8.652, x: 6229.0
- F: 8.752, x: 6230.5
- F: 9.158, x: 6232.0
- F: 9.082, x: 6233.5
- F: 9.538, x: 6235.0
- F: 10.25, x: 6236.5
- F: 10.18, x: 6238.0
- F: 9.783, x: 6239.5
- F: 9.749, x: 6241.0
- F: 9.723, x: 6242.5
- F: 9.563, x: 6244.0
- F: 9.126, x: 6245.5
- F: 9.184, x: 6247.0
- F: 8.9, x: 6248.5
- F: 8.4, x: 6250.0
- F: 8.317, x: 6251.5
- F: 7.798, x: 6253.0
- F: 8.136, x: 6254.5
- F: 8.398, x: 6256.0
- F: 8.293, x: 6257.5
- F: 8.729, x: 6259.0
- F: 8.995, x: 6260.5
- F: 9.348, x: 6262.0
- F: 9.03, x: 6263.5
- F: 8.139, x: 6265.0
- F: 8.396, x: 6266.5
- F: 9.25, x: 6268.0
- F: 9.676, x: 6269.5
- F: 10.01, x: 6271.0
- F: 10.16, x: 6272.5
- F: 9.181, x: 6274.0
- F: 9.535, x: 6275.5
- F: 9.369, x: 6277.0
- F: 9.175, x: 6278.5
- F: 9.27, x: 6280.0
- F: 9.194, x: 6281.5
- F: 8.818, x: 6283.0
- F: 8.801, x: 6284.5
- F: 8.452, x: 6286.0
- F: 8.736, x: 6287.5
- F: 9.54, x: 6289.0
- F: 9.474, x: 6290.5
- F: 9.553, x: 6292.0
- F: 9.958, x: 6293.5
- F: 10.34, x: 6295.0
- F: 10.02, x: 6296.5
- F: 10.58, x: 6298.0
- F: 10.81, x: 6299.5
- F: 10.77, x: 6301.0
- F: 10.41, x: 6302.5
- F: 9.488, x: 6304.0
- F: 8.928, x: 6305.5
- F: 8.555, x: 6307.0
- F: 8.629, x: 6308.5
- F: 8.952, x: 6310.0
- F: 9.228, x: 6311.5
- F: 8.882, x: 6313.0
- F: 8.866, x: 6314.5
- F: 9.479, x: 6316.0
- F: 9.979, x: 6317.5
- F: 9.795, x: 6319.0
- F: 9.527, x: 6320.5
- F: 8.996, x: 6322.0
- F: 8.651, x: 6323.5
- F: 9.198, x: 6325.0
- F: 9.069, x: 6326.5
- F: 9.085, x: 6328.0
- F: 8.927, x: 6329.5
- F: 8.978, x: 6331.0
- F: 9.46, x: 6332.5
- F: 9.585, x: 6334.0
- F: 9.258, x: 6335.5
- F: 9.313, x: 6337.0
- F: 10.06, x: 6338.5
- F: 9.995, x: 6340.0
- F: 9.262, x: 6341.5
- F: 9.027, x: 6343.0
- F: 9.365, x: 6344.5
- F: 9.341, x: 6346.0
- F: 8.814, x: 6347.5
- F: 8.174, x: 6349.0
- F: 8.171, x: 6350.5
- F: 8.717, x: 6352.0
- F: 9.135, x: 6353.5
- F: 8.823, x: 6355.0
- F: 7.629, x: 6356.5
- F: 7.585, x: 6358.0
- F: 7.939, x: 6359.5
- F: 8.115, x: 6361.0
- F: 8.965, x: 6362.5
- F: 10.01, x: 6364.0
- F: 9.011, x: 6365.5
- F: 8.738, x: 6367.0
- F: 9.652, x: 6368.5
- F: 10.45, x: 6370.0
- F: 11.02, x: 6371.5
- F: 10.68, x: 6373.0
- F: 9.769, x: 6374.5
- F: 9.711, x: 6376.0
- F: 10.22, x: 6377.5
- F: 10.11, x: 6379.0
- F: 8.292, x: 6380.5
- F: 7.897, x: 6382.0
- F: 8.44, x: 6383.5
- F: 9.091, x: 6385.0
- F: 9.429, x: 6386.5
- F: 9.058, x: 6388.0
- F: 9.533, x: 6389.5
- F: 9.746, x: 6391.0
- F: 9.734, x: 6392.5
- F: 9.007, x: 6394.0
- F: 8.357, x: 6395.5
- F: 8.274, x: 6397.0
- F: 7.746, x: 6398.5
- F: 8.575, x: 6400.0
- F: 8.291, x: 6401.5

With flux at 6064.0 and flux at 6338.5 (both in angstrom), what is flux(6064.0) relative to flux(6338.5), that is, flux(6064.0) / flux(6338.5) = 1.01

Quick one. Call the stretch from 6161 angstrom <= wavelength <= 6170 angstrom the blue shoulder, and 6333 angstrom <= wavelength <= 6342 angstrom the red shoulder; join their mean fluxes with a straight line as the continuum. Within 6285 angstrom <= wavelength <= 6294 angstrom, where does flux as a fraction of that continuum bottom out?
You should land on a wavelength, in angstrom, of 6286.0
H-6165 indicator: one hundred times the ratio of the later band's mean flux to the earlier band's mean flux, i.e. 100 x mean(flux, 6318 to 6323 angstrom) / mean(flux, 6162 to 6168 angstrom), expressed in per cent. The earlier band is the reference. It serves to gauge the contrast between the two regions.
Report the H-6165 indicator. 104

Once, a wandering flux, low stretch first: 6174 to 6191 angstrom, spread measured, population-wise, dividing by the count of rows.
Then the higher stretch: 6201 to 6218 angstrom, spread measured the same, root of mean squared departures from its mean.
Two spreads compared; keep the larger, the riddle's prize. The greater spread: 0.702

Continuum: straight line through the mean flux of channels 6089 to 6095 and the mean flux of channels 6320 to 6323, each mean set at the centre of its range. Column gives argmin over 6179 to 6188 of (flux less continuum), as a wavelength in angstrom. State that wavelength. 6179.5 angstrom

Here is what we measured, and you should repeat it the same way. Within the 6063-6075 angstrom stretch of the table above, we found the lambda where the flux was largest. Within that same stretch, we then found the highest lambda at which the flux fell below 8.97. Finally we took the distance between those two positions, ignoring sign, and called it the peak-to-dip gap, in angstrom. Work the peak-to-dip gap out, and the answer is 4.5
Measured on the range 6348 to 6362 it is 7.5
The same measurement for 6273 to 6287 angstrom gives 10.5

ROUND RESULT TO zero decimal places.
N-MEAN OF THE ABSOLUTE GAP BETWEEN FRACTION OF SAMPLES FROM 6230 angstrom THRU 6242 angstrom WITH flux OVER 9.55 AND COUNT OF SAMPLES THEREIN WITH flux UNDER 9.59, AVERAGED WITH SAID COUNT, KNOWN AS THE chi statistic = 4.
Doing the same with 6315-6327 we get 6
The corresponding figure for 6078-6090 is 2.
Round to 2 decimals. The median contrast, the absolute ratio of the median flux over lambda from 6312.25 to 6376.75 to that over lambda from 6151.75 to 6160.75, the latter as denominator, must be 1.00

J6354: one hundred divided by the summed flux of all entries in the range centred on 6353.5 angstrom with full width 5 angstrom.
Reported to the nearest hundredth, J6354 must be 3.75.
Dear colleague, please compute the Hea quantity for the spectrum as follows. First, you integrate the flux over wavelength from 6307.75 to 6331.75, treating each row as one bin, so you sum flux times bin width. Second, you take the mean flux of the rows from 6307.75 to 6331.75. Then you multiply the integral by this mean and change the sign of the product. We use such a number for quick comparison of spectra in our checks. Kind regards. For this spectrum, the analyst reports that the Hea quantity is -2005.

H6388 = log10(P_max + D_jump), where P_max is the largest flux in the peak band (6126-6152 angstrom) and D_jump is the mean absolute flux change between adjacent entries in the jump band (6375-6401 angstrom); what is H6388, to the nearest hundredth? 1.06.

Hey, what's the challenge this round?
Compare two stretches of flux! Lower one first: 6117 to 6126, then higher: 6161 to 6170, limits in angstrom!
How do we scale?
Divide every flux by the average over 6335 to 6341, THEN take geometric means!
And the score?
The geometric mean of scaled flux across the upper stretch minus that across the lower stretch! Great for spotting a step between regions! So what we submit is -0.08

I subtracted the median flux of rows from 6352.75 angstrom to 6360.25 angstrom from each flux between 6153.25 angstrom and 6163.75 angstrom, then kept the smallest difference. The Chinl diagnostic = 0.51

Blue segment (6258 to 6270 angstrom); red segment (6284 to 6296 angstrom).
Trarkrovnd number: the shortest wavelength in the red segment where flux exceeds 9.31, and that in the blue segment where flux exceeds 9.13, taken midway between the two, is 6275.5 angstrom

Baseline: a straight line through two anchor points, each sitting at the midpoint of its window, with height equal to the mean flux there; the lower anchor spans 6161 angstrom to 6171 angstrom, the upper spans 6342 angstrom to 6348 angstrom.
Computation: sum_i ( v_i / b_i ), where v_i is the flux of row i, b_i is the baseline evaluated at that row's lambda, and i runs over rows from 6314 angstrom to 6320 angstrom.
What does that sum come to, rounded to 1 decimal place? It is 4.2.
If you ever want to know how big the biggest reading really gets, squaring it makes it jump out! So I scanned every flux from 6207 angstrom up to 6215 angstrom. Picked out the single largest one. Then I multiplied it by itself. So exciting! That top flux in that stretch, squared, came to 110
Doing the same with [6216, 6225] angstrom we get 107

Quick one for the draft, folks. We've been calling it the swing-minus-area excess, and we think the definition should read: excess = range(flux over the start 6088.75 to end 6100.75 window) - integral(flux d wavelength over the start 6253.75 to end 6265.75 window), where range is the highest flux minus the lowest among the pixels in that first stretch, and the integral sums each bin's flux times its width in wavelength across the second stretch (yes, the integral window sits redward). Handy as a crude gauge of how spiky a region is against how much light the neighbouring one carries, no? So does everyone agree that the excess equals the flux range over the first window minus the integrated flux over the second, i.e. -103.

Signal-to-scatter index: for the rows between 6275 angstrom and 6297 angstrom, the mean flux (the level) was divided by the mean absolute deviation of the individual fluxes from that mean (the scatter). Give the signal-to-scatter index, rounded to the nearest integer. 23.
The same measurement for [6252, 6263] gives 20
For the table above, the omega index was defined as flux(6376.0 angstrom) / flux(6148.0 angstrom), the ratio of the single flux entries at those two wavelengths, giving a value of 1.15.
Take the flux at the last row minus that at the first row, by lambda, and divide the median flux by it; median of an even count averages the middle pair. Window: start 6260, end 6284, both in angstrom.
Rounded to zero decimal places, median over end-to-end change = -52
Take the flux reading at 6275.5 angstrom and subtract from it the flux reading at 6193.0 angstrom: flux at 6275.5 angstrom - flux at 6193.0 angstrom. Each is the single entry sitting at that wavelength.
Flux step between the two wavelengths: 0.7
